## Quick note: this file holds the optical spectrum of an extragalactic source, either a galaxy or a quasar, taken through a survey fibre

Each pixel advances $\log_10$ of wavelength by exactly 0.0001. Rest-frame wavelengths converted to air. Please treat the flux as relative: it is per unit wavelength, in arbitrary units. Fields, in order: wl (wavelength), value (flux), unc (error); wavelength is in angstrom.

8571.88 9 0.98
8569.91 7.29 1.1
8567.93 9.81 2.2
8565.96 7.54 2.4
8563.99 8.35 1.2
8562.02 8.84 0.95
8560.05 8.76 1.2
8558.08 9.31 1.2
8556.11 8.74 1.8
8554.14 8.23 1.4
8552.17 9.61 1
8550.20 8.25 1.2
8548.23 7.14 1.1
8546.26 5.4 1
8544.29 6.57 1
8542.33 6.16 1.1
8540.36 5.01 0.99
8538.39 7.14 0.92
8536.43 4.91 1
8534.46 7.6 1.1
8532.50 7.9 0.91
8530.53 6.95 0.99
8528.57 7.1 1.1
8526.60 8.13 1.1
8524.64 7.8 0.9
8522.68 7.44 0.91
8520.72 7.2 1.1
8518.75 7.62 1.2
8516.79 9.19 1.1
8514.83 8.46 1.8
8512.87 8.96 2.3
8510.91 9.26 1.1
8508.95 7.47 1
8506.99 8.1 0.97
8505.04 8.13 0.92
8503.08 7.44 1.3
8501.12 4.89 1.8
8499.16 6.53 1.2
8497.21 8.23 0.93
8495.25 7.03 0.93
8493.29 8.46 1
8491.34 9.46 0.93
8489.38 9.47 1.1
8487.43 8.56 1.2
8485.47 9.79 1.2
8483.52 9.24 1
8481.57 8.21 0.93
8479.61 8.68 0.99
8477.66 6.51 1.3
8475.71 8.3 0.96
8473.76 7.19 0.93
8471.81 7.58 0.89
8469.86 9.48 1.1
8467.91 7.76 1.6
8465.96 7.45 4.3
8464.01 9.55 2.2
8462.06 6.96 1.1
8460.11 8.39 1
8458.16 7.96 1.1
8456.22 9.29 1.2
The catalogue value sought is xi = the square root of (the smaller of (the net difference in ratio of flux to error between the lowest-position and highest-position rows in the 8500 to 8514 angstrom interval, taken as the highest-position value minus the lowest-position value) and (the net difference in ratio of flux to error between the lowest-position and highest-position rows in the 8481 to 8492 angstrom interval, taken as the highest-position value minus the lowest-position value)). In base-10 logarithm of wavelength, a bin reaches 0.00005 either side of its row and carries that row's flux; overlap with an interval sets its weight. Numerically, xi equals 1.09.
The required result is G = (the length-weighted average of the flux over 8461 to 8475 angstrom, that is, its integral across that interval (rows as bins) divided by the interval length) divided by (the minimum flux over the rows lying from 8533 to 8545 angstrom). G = 1.63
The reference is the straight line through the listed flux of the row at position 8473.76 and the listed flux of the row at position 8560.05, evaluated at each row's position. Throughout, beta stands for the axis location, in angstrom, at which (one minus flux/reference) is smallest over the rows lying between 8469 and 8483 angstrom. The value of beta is 8469.86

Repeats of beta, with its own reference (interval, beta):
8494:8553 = 8510.91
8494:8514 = 8510.91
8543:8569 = 8552.17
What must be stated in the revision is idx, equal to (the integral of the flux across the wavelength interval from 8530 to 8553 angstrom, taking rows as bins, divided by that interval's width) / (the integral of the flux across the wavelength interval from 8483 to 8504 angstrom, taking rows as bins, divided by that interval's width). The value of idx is 0.85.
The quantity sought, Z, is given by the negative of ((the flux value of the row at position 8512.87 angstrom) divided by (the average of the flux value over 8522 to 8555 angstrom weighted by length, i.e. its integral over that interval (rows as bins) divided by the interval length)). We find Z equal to -1.26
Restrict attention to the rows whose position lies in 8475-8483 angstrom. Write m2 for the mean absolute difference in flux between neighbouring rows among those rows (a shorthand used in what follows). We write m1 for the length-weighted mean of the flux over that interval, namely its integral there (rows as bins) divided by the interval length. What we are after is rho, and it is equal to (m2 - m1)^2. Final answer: 42.4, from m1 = 8.0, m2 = 1.5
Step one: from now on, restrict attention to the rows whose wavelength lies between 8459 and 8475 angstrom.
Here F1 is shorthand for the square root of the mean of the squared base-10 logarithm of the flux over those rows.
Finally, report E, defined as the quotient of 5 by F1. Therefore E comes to 5.53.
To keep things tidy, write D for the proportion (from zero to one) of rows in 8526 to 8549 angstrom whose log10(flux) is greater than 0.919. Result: 0.00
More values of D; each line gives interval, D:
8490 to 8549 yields 0.20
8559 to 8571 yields 0.67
